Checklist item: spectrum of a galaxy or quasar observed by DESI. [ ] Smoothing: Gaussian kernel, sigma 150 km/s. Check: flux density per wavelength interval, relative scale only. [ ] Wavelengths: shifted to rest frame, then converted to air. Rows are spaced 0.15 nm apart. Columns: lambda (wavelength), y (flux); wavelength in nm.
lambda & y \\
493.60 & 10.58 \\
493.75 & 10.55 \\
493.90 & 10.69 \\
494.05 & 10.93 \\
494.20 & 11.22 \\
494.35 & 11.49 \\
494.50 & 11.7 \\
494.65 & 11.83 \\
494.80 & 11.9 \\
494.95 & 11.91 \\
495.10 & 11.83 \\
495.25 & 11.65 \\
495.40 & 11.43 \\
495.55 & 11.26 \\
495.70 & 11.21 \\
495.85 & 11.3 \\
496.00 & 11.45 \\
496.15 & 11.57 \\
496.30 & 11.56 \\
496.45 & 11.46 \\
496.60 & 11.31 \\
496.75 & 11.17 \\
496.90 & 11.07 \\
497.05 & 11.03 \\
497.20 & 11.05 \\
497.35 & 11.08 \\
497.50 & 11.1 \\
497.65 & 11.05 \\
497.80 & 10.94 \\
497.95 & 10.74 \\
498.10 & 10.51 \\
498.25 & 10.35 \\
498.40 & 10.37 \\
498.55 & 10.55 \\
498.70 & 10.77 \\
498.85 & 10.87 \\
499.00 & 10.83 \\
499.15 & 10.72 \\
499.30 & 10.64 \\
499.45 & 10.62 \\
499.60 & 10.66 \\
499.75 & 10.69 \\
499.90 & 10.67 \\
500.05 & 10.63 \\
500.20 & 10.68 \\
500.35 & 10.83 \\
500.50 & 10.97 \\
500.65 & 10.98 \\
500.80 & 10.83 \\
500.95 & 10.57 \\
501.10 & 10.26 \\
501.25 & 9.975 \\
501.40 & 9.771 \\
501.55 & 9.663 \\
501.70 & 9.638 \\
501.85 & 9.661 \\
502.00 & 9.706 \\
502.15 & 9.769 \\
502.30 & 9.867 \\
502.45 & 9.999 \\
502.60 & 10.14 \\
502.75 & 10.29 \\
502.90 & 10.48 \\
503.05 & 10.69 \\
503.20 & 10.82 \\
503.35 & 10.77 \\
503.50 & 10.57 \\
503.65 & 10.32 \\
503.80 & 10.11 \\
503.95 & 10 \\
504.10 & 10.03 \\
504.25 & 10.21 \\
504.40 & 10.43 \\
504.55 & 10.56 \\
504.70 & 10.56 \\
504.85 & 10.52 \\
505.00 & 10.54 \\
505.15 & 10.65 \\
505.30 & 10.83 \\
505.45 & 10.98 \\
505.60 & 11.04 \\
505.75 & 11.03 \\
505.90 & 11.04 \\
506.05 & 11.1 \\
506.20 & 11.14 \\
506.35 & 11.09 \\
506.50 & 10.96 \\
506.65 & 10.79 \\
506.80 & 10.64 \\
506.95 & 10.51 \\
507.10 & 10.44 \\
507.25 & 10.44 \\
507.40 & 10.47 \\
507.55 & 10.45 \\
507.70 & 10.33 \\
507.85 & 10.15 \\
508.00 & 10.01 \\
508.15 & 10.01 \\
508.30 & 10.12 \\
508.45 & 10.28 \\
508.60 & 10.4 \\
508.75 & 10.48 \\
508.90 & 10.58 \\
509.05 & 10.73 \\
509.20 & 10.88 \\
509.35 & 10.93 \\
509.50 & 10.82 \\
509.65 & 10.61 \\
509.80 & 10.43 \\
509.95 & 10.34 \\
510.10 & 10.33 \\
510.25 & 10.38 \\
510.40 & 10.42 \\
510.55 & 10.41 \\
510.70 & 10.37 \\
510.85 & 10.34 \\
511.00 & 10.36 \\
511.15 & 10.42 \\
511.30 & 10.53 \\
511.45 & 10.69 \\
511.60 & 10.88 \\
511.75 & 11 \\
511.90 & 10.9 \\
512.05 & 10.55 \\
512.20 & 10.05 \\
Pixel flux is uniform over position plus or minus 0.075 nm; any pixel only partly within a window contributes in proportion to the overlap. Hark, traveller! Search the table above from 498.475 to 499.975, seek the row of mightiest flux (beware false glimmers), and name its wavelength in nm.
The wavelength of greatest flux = 498.85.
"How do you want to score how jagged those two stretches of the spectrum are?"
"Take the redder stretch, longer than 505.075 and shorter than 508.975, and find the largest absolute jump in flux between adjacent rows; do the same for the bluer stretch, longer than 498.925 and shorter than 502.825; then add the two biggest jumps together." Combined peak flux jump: 0.490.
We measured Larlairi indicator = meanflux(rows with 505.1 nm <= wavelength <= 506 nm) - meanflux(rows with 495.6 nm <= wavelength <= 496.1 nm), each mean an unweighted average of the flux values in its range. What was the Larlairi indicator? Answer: -0.39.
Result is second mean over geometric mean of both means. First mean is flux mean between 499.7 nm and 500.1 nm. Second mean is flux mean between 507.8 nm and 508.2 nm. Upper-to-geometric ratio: 0.97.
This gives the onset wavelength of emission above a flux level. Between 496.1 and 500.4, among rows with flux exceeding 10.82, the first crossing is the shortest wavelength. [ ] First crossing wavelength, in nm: 496.15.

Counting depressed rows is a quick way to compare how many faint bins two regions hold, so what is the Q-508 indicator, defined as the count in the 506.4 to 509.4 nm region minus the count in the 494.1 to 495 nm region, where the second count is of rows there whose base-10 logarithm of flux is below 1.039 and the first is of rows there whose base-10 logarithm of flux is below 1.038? 18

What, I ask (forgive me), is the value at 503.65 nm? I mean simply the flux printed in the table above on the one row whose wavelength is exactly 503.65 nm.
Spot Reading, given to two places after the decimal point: 10.32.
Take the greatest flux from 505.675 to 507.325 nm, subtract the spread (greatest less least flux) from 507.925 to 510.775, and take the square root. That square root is 3.20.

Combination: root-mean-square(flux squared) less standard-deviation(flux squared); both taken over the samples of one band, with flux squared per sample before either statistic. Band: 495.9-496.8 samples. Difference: 127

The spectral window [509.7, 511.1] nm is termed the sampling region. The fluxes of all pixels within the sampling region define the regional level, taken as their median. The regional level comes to 10.4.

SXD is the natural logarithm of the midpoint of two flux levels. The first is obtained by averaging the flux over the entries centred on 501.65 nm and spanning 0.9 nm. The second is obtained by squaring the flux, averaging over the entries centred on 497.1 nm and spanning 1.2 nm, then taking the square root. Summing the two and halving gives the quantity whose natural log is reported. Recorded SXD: 2.34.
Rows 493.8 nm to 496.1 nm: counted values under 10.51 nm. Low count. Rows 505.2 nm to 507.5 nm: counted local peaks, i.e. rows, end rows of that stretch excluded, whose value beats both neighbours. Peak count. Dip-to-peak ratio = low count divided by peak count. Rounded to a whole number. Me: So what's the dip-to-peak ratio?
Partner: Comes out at 0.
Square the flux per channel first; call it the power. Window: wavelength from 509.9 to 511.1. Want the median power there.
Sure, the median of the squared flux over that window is 107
